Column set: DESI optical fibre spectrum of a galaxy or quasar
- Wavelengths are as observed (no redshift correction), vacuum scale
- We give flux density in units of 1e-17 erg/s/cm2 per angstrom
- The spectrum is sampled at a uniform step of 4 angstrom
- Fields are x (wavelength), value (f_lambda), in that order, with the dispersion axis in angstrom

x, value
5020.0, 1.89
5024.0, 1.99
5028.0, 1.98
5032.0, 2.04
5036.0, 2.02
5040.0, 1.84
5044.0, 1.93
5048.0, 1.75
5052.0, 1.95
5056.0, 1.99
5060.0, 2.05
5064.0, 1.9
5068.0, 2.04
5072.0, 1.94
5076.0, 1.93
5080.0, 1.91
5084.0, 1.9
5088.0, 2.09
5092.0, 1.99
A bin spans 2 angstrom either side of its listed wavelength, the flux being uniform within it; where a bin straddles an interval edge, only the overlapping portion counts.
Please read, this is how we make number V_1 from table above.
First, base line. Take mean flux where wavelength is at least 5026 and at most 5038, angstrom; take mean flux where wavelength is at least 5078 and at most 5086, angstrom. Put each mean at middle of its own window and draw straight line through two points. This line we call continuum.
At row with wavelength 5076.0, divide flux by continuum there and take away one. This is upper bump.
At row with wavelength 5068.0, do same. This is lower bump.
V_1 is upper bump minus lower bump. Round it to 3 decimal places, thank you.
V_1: -0.048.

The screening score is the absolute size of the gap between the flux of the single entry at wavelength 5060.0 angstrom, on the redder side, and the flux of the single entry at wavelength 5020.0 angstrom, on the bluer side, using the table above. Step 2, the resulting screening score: 0.16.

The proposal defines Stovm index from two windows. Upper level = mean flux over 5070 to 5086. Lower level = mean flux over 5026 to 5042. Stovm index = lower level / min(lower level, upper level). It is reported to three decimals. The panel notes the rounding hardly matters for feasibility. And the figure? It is 1.026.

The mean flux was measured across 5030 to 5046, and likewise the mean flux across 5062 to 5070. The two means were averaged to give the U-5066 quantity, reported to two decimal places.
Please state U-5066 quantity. 1.96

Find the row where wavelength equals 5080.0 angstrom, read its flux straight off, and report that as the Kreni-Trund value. 1.91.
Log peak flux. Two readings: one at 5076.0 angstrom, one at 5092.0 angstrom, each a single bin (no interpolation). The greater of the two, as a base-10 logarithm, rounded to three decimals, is 0.299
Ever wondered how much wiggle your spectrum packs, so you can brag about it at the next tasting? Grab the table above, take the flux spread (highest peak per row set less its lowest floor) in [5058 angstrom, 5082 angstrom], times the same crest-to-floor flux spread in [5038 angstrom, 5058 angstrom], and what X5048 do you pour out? 0.036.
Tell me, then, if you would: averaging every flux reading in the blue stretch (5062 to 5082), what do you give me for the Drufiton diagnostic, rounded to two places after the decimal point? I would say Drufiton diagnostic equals 1.94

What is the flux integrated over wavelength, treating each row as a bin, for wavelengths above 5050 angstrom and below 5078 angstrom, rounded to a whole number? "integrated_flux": 55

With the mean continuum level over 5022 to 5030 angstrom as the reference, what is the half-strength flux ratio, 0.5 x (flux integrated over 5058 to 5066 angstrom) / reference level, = 3.98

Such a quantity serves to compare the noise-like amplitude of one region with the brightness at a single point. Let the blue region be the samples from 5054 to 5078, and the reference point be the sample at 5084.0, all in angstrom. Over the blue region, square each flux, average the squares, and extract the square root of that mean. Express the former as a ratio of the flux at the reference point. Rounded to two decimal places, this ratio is 1.04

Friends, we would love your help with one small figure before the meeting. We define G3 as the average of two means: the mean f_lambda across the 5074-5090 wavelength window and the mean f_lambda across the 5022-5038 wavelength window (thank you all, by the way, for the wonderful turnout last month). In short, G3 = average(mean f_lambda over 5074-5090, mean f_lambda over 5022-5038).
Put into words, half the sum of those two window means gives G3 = 1.98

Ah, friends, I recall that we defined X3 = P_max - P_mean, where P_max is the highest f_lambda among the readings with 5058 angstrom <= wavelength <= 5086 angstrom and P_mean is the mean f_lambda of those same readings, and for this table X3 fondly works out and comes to 0.097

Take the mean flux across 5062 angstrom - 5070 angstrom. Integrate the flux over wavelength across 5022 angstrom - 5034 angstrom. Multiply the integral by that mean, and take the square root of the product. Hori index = 6.88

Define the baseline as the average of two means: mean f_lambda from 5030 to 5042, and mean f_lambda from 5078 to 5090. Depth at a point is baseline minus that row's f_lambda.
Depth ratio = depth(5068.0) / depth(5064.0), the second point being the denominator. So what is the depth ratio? -1.1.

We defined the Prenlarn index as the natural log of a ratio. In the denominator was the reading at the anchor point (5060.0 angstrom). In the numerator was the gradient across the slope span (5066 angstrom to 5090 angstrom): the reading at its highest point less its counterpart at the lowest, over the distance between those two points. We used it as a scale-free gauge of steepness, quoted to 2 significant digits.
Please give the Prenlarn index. -6.7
